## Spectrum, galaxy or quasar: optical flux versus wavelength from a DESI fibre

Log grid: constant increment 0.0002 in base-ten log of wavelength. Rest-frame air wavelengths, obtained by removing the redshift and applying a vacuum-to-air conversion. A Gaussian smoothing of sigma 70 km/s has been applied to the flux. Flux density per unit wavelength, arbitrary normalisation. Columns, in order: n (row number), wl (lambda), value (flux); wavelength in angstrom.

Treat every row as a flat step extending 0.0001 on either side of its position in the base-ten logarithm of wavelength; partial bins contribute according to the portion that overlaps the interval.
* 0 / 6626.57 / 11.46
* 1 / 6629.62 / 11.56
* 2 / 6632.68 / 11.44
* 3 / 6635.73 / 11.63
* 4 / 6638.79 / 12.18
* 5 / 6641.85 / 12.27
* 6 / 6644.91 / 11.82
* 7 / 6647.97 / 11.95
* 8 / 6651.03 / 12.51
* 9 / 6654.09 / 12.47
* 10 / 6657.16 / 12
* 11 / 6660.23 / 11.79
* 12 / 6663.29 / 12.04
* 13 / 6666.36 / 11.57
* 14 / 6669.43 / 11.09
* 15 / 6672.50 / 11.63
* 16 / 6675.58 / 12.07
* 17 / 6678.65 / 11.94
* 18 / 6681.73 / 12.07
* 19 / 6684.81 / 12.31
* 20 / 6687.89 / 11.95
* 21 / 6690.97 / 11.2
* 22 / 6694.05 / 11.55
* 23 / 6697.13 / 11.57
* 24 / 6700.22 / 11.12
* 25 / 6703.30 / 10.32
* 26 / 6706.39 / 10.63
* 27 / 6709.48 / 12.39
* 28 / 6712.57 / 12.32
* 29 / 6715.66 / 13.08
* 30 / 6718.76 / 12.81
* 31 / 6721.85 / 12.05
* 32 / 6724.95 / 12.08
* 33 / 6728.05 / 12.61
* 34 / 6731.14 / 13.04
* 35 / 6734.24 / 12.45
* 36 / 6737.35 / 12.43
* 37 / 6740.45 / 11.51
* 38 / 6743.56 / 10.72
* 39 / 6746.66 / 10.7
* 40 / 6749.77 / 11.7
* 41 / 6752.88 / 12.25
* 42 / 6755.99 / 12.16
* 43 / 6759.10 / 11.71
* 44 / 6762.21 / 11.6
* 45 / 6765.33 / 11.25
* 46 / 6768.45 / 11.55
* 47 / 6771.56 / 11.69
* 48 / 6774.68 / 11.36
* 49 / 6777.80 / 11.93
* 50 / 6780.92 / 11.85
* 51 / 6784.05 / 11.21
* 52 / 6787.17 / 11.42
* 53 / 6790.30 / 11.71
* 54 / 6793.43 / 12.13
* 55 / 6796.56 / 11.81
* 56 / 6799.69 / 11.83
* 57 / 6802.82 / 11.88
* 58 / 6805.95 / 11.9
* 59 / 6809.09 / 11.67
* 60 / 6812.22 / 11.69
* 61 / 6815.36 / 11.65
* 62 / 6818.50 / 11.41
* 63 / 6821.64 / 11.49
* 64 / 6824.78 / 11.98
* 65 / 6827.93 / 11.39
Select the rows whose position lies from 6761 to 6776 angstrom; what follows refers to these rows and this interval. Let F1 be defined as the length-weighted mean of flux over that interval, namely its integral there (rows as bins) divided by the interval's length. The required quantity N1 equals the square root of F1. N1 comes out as 3.39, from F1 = 11.5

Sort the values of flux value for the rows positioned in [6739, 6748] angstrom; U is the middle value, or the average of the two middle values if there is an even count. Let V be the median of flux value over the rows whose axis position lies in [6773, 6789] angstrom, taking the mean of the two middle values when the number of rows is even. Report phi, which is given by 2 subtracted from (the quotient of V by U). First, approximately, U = 10.7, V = 11.4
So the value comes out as -0.93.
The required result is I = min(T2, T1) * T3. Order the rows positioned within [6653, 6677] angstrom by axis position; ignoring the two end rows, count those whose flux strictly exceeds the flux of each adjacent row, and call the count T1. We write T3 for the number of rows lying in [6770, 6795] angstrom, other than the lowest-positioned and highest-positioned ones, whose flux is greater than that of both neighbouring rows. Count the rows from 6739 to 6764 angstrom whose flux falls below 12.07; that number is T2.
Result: 1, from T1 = 1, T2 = 6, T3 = 1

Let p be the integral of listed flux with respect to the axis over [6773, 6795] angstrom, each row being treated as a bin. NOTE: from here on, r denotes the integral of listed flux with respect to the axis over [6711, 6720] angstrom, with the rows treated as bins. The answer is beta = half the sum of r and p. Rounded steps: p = 256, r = 115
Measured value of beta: 185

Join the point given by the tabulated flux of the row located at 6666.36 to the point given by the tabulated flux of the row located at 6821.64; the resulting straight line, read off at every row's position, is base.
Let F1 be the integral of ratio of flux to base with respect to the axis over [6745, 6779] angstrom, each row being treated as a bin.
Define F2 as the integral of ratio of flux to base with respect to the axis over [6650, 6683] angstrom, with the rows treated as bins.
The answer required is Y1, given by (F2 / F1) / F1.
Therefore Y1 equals 0.0289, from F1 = 34.3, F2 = 34.0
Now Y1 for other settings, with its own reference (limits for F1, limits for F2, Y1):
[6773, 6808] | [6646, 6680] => 0.0275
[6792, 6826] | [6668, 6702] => 0.0284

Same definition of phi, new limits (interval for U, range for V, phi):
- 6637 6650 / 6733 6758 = -1.01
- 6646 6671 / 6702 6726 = -0.98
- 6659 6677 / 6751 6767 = -1.00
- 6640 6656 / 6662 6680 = -1.04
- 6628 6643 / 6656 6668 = -0.98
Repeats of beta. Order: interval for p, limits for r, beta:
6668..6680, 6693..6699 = 105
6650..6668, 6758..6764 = 143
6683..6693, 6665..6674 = 110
